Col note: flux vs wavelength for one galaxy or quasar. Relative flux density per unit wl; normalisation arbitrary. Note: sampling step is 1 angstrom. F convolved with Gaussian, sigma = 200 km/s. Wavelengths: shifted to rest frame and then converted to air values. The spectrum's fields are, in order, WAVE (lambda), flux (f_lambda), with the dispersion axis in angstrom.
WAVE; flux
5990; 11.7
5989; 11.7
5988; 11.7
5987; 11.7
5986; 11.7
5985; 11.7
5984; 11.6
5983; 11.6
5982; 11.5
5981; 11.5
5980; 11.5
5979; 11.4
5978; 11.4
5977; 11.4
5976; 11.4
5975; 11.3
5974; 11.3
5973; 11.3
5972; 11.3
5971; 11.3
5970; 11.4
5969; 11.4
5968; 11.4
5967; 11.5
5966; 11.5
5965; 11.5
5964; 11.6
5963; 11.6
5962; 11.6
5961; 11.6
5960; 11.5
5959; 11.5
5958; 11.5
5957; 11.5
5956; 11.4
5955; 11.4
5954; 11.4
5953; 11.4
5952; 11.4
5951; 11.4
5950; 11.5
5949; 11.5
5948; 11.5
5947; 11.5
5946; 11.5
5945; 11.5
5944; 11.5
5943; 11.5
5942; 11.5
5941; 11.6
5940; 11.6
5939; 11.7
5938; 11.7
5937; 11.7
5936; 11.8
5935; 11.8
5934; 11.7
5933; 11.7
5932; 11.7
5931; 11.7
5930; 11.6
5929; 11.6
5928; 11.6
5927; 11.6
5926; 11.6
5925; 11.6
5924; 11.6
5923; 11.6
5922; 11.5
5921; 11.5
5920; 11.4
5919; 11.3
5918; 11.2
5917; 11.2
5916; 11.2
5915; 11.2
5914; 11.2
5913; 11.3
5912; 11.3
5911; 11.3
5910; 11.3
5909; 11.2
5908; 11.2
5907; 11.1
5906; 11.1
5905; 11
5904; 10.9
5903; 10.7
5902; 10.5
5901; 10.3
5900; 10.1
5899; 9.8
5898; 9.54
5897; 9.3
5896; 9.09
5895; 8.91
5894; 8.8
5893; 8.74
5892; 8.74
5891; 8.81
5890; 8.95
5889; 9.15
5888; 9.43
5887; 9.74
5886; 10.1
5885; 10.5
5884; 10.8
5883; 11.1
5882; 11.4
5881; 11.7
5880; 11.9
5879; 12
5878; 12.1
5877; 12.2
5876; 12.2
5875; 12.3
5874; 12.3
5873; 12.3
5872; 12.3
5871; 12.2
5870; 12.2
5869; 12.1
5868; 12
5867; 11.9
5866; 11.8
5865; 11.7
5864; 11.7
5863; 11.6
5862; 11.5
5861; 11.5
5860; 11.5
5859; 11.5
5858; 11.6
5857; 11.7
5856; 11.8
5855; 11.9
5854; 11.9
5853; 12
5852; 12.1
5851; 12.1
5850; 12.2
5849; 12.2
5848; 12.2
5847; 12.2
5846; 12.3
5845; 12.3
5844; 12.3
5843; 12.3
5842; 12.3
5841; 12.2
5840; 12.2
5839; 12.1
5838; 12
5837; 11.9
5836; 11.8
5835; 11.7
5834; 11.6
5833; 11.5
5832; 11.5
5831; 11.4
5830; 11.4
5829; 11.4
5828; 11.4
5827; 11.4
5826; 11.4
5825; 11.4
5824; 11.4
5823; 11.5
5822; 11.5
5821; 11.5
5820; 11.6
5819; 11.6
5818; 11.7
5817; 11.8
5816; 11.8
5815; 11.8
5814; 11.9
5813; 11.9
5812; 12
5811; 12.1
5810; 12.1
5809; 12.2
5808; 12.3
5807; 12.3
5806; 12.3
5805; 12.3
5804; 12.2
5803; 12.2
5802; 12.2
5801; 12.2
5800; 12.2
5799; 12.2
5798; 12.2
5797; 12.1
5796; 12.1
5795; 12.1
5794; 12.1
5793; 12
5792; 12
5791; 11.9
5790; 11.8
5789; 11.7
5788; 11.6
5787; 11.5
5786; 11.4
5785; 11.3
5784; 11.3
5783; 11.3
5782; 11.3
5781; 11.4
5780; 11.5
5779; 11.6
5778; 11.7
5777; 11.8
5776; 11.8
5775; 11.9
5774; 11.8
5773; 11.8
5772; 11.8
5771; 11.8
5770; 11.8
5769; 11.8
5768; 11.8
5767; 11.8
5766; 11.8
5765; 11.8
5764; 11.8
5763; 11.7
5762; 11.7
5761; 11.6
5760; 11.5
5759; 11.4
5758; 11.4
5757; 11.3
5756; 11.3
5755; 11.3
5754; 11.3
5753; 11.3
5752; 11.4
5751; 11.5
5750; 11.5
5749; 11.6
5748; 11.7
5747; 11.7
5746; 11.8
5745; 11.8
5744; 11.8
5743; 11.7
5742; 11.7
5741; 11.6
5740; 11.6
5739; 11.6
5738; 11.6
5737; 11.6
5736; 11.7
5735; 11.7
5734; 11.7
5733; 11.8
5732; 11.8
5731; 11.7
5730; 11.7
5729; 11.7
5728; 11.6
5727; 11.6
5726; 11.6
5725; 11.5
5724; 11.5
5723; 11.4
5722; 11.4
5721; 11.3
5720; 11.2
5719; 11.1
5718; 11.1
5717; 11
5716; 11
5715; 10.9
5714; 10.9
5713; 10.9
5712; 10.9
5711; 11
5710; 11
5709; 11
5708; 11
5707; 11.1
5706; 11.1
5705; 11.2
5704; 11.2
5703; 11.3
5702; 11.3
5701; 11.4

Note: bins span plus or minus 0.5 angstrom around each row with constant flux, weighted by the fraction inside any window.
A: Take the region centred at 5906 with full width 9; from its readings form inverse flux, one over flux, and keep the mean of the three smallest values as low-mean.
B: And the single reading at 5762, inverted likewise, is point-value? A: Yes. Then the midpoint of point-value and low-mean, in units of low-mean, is 0.98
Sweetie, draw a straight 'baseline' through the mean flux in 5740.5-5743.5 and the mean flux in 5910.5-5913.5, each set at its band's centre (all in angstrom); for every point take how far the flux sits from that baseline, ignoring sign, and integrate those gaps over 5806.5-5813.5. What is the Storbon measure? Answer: 4.3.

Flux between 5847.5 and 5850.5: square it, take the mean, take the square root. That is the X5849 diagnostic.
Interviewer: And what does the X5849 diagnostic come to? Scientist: 12.2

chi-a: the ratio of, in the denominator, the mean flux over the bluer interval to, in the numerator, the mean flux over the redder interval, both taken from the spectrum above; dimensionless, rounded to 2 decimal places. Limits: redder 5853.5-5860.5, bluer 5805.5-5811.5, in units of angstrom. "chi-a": 0.96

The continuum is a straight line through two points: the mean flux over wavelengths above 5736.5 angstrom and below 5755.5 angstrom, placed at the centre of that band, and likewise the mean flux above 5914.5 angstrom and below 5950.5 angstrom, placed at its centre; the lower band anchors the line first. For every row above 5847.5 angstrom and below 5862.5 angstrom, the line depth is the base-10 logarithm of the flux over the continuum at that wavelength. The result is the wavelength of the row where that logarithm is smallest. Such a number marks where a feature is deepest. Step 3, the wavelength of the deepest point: 5859 angstrom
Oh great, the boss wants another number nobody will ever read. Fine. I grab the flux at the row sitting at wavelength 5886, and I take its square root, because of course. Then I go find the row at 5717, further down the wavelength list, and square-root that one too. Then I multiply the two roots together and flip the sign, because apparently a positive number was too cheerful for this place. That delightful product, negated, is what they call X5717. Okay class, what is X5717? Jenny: -10.5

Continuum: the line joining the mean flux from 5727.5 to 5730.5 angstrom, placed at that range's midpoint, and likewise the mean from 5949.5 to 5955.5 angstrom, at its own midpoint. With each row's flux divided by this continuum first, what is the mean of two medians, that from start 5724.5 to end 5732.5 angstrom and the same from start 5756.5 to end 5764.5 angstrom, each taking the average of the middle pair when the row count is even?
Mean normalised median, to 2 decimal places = 1.00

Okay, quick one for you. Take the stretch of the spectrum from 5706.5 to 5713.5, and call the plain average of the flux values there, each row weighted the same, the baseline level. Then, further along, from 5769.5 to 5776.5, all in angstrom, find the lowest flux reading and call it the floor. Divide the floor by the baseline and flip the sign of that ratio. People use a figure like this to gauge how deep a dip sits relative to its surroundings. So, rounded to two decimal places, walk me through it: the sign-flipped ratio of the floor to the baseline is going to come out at -1.07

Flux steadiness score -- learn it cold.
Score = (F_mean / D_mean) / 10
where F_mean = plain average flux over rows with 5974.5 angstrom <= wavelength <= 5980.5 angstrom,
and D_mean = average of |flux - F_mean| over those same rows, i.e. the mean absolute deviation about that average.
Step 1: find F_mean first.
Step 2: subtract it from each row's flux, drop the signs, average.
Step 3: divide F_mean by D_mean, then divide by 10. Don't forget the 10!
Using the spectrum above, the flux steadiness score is 34.2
